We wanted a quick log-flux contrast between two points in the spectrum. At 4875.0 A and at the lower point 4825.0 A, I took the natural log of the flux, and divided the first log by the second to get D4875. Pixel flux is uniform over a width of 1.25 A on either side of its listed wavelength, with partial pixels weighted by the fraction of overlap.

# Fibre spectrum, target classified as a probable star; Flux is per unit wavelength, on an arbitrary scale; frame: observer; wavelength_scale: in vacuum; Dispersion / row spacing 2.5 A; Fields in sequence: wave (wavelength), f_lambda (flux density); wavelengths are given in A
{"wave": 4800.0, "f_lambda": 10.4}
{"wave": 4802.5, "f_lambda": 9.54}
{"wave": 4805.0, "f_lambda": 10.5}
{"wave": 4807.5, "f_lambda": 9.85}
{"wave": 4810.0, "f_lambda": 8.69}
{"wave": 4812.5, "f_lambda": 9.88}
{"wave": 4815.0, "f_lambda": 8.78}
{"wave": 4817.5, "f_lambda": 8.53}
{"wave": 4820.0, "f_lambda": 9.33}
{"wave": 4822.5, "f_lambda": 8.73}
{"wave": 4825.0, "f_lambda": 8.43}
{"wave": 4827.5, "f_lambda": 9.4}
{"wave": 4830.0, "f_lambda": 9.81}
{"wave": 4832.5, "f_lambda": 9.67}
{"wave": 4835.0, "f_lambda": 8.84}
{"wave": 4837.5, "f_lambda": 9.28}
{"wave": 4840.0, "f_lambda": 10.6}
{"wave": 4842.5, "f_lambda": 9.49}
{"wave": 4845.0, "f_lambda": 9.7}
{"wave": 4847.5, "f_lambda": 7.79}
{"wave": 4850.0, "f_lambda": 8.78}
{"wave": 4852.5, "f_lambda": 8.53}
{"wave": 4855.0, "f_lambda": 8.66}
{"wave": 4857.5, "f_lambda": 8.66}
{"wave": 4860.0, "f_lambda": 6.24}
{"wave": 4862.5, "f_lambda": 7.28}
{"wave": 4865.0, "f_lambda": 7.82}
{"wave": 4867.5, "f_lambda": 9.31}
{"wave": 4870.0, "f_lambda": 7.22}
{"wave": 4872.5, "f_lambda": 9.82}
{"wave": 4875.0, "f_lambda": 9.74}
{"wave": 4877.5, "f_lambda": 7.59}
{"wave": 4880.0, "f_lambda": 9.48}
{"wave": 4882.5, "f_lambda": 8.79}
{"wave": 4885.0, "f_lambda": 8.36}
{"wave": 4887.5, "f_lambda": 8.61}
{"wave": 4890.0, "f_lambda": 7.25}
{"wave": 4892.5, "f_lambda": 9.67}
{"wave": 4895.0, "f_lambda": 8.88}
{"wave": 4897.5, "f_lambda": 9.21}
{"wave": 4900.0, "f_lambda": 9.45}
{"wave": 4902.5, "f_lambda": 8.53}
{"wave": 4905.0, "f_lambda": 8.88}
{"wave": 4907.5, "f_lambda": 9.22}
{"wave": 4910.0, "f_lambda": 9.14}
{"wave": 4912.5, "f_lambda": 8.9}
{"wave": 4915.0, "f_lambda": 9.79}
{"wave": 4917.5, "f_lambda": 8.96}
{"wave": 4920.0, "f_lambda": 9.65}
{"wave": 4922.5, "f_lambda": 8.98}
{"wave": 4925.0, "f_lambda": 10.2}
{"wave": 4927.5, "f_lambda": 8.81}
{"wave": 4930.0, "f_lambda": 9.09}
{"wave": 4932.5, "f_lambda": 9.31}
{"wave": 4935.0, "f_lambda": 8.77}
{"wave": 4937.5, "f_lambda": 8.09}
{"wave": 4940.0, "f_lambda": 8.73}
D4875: 1.07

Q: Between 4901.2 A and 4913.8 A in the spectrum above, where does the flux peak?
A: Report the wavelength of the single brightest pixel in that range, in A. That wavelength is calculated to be 4907.5 A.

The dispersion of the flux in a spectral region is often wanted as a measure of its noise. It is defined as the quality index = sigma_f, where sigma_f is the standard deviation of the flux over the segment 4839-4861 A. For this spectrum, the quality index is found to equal 1.2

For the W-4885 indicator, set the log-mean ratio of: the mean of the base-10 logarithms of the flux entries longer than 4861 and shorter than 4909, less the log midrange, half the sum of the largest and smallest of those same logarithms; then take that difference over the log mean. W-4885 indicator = 0.012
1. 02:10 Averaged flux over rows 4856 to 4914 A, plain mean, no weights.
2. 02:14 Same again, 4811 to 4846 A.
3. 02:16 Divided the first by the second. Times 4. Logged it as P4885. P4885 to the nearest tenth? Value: 3.7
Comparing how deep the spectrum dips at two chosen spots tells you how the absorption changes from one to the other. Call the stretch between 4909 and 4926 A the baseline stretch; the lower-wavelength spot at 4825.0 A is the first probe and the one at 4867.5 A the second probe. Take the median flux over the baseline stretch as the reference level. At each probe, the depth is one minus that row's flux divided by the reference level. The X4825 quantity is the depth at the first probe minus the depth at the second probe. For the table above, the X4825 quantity 0.10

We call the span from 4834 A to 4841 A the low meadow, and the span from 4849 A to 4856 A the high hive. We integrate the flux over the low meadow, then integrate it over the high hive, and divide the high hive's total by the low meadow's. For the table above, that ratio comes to 0.90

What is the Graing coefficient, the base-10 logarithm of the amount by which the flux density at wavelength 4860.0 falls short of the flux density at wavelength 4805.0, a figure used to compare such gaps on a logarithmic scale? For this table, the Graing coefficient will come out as 0.6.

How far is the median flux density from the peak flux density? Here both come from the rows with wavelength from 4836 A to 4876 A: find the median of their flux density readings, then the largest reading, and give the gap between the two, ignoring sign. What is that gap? 1.88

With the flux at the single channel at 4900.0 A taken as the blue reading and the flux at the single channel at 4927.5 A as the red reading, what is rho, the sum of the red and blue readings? 18.3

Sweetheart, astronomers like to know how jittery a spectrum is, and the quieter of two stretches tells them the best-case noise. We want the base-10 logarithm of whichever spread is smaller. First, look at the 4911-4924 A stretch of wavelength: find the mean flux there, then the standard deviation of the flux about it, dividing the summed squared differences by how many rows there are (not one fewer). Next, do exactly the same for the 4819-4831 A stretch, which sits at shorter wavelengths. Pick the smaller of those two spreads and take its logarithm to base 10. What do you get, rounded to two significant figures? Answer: -0.42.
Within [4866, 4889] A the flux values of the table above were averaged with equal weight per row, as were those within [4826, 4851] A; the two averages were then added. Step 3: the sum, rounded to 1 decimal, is 18.1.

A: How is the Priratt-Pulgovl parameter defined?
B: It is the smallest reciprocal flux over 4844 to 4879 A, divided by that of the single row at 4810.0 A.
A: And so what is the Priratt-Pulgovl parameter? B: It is 0.88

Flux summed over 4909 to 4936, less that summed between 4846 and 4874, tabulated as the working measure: 11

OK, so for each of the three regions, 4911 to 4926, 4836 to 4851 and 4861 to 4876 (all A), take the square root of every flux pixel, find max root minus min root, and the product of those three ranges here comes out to 0.044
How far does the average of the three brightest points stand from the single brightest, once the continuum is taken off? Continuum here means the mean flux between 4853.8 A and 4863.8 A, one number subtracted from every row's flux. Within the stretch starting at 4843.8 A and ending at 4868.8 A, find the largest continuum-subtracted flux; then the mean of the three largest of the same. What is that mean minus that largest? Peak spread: -0.44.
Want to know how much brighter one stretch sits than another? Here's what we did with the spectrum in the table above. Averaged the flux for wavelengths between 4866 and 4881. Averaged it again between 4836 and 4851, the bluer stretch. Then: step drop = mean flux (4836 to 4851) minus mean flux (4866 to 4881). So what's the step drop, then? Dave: 0.4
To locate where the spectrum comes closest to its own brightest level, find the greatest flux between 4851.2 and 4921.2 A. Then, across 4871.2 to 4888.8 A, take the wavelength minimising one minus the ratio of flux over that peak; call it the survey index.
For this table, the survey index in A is 4872.5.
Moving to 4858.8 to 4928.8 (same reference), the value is 4925.0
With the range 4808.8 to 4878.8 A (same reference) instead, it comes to 4840.0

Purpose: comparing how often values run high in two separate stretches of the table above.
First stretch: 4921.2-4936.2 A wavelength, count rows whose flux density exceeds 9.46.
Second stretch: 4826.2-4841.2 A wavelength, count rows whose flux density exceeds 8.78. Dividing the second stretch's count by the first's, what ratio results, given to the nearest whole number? 6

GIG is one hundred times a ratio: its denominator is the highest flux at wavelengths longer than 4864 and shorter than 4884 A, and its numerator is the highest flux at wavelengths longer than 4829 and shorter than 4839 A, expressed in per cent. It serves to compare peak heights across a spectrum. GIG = 100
